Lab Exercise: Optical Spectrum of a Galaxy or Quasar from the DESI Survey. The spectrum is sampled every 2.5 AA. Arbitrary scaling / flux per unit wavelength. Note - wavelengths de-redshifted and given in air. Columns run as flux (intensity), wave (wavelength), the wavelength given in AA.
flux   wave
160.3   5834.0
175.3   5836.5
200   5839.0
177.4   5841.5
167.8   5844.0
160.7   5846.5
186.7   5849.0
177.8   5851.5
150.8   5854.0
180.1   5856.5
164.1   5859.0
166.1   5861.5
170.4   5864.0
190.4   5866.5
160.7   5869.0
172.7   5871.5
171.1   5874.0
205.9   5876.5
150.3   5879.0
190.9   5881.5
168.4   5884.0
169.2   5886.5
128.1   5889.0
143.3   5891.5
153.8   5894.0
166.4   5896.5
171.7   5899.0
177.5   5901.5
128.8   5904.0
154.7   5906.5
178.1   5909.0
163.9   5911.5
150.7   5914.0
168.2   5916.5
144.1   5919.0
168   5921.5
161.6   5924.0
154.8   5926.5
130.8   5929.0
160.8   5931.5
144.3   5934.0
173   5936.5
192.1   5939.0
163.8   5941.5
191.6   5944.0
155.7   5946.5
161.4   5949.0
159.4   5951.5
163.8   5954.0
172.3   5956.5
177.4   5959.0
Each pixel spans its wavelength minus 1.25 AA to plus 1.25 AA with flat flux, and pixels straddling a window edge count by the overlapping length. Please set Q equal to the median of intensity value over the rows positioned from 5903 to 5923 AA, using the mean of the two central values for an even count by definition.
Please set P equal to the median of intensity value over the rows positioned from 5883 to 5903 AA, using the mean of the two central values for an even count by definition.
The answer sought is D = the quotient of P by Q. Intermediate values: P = 167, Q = 159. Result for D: 1.05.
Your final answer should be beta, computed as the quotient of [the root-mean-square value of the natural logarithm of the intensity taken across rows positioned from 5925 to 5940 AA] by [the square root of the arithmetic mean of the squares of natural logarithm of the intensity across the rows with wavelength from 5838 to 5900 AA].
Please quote 0.987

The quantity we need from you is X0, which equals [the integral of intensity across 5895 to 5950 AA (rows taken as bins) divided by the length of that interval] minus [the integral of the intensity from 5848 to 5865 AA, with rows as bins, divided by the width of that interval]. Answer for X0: -9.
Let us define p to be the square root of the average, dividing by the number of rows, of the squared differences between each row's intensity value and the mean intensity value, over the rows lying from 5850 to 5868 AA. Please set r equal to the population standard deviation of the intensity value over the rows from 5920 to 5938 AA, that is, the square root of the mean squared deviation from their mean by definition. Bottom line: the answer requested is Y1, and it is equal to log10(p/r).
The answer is -0.05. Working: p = 12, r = 13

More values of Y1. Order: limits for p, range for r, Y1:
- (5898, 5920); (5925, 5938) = 0.04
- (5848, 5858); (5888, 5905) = -0.13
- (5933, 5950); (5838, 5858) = 0.06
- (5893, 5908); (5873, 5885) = -0.08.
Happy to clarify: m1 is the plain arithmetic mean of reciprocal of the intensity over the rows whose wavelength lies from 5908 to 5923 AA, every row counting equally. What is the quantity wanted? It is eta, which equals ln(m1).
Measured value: -5.08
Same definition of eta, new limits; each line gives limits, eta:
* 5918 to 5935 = -5.02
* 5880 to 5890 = -5.08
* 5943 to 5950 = -5.13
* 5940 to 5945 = -5.17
